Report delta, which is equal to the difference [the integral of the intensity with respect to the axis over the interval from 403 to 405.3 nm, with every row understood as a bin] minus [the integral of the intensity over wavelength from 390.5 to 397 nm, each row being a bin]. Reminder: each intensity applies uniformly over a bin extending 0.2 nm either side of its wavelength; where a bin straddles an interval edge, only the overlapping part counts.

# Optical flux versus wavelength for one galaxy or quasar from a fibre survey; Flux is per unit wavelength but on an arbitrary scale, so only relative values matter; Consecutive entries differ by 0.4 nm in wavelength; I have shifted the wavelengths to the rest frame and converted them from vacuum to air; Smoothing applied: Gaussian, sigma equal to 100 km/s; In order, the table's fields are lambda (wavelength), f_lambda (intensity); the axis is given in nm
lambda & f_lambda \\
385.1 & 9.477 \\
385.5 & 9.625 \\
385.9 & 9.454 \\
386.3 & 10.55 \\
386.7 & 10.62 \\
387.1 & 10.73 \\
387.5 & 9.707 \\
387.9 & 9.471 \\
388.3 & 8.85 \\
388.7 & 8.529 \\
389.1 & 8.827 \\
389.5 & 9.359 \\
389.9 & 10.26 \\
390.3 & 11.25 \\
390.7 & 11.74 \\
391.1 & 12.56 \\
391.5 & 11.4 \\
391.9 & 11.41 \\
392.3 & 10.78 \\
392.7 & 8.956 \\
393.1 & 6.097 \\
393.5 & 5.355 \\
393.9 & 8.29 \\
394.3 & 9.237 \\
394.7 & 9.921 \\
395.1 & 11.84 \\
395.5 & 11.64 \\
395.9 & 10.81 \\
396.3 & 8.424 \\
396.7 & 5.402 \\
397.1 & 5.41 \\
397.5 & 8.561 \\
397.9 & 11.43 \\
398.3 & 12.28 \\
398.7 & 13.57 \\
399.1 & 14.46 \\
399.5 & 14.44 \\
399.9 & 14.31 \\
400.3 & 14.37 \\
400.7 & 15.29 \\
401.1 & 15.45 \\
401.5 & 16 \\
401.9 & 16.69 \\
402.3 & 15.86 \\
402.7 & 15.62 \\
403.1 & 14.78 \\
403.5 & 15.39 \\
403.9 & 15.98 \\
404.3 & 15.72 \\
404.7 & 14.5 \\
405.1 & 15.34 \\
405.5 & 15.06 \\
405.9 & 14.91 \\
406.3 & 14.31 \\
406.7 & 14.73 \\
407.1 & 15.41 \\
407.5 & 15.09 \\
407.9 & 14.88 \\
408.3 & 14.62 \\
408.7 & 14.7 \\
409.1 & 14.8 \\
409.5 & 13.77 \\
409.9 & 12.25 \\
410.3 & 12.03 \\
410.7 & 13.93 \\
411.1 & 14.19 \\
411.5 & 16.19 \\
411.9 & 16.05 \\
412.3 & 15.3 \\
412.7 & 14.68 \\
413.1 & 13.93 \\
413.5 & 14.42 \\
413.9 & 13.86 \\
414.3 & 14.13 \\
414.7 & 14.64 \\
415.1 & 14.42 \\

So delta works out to -27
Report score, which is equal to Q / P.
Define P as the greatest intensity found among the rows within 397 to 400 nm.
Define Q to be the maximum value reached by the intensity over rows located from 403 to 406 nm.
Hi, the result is 1.11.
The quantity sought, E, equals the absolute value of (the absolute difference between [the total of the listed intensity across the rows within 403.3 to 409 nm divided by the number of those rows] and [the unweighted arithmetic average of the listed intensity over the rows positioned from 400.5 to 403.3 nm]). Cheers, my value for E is 0.6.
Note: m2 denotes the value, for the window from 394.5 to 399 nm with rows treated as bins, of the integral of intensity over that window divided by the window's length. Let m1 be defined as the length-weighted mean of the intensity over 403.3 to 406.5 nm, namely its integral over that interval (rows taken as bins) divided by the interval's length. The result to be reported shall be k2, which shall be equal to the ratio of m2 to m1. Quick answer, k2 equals 0.66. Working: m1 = 15.2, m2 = 10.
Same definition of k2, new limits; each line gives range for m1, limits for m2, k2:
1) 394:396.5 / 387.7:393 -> 1.00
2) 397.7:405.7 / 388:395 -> 0.65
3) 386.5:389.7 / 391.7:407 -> 1.31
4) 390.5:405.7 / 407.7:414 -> 1.17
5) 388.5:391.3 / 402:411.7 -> 1.43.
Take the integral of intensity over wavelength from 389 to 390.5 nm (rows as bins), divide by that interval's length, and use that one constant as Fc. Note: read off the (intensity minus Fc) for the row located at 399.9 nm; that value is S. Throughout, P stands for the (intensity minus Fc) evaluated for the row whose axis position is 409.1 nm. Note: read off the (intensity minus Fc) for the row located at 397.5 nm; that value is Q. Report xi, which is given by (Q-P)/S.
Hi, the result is -1.4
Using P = 4.8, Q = -1.4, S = 4.31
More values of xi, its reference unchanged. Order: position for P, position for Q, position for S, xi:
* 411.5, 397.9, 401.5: -0.8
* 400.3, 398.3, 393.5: 0.5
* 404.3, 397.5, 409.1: -1.5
